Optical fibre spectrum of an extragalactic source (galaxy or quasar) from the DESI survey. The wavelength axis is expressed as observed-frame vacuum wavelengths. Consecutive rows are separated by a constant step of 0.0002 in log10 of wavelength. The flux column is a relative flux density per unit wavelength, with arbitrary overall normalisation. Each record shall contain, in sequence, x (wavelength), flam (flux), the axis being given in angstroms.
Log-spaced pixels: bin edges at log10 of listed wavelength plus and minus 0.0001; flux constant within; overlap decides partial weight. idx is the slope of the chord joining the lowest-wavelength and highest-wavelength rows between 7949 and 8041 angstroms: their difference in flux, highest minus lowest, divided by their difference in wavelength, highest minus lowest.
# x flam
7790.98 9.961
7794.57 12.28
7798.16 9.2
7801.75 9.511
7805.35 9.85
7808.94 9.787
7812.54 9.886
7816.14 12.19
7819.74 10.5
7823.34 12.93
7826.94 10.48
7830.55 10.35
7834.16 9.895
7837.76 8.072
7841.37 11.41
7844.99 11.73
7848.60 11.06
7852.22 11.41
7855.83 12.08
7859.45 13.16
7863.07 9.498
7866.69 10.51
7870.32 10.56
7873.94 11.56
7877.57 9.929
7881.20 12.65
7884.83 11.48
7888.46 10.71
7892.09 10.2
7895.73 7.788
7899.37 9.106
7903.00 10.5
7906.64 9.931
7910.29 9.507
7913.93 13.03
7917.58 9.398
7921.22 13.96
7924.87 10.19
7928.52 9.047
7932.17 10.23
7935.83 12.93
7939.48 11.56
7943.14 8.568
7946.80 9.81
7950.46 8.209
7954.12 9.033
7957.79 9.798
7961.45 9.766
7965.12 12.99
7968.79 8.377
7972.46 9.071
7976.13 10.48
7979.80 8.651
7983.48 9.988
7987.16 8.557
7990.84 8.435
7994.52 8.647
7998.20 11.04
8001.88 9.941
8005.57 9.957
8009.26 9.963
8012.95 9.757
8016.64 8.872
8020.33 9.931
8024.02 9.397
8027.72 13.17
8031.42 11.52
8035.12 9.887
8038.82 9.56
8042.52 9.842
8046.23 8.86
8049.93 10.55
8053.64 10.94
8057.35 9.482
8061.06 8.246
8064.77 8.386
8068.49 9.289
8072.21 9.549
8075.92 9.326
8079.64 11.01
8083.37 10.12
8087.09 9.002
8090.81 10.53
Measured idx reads 0.015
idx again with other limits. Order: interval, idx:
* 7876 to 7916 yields 0.085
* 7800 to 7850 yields 0.033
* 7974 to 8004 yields -0.021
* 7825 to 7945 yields -0.016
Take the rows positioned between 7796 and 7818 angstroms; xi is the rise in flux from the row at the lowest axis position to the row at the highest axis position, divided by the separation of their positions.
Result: 0.17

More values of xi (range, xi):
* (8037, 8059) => 0.00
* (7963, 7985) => -0.16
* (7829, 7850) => 0.04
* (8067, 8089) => -0.02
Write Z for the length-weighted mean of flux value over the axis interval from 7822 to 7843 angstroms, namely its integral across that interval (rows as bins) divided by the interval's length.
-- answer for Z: 10.5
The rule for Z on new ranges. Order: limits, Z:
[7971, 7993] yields 9.2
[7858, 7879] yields 10.8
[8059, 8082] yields 9.3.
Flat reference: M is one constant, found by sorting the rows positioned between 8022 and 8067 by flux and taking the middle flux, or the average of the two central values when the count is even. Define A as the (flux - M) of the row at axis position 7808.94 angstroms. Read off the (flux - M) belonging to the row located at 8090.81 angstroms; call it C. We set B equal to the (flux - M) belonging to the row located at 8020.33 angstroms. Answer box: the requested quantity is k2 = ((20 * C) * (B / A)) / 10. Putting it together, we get 4.4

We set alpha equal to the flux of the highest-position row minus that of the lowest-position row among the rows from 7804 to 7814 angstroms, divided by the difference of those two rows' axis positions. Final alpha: 0.01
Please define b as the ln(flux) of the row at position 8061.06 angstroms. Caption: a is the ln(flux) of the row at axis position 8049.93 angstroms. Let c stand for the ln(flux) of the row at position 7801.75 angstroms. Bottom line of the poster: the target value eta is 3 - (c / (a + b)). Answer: 2.496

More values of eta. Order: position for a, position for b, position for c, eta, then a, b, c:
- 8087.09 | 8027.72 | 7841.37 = 2.490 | 2.20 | 2.578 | 2.43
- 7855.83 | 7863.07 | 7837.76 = 2.560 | 2.49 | 2.251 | 2.09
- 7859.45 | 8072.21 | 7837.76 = 2.568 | 2.58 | 2.256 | 2.09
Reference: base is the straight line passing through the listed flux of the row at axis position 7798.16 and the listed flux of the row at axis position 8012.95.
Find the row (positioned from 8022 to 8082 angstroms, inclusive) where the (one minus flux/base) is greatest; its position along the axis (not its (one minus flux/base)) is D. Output 8061.06 angstroms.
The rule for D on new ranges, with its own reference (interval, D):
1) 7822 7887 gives 7837.76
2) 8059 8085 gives 8061.06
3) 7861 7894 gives 7863.07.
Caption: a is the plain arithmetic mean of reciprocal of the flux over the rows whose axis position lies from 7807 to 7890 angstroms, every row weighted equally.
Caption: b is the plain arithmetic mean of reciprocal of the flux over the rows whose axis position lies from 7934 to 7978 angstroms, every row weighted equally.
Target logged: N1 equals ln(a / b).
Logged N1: -0.10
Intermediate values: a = 0.092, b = 0.102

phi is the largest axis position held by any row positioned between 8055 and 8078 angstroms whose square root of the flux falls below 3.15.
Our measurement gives 8075.92 angstroms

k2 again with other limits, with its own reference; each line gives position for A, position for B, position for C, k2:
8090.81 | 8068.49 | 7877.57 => -0.2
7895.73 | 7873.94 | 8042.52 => -0.3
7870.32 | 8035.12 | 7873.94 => 0.8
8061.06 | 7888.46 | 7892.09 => -0.7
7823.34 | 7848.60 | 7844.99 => 1.7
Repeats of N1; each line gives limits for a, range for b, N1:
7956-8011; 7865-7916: 0.08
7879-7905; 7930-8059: -0.03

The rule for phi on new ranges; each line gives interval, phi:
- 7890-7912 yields 7910.29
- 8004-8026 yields 8024.02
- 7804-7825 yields 7812.54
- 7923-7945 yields 7943.14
